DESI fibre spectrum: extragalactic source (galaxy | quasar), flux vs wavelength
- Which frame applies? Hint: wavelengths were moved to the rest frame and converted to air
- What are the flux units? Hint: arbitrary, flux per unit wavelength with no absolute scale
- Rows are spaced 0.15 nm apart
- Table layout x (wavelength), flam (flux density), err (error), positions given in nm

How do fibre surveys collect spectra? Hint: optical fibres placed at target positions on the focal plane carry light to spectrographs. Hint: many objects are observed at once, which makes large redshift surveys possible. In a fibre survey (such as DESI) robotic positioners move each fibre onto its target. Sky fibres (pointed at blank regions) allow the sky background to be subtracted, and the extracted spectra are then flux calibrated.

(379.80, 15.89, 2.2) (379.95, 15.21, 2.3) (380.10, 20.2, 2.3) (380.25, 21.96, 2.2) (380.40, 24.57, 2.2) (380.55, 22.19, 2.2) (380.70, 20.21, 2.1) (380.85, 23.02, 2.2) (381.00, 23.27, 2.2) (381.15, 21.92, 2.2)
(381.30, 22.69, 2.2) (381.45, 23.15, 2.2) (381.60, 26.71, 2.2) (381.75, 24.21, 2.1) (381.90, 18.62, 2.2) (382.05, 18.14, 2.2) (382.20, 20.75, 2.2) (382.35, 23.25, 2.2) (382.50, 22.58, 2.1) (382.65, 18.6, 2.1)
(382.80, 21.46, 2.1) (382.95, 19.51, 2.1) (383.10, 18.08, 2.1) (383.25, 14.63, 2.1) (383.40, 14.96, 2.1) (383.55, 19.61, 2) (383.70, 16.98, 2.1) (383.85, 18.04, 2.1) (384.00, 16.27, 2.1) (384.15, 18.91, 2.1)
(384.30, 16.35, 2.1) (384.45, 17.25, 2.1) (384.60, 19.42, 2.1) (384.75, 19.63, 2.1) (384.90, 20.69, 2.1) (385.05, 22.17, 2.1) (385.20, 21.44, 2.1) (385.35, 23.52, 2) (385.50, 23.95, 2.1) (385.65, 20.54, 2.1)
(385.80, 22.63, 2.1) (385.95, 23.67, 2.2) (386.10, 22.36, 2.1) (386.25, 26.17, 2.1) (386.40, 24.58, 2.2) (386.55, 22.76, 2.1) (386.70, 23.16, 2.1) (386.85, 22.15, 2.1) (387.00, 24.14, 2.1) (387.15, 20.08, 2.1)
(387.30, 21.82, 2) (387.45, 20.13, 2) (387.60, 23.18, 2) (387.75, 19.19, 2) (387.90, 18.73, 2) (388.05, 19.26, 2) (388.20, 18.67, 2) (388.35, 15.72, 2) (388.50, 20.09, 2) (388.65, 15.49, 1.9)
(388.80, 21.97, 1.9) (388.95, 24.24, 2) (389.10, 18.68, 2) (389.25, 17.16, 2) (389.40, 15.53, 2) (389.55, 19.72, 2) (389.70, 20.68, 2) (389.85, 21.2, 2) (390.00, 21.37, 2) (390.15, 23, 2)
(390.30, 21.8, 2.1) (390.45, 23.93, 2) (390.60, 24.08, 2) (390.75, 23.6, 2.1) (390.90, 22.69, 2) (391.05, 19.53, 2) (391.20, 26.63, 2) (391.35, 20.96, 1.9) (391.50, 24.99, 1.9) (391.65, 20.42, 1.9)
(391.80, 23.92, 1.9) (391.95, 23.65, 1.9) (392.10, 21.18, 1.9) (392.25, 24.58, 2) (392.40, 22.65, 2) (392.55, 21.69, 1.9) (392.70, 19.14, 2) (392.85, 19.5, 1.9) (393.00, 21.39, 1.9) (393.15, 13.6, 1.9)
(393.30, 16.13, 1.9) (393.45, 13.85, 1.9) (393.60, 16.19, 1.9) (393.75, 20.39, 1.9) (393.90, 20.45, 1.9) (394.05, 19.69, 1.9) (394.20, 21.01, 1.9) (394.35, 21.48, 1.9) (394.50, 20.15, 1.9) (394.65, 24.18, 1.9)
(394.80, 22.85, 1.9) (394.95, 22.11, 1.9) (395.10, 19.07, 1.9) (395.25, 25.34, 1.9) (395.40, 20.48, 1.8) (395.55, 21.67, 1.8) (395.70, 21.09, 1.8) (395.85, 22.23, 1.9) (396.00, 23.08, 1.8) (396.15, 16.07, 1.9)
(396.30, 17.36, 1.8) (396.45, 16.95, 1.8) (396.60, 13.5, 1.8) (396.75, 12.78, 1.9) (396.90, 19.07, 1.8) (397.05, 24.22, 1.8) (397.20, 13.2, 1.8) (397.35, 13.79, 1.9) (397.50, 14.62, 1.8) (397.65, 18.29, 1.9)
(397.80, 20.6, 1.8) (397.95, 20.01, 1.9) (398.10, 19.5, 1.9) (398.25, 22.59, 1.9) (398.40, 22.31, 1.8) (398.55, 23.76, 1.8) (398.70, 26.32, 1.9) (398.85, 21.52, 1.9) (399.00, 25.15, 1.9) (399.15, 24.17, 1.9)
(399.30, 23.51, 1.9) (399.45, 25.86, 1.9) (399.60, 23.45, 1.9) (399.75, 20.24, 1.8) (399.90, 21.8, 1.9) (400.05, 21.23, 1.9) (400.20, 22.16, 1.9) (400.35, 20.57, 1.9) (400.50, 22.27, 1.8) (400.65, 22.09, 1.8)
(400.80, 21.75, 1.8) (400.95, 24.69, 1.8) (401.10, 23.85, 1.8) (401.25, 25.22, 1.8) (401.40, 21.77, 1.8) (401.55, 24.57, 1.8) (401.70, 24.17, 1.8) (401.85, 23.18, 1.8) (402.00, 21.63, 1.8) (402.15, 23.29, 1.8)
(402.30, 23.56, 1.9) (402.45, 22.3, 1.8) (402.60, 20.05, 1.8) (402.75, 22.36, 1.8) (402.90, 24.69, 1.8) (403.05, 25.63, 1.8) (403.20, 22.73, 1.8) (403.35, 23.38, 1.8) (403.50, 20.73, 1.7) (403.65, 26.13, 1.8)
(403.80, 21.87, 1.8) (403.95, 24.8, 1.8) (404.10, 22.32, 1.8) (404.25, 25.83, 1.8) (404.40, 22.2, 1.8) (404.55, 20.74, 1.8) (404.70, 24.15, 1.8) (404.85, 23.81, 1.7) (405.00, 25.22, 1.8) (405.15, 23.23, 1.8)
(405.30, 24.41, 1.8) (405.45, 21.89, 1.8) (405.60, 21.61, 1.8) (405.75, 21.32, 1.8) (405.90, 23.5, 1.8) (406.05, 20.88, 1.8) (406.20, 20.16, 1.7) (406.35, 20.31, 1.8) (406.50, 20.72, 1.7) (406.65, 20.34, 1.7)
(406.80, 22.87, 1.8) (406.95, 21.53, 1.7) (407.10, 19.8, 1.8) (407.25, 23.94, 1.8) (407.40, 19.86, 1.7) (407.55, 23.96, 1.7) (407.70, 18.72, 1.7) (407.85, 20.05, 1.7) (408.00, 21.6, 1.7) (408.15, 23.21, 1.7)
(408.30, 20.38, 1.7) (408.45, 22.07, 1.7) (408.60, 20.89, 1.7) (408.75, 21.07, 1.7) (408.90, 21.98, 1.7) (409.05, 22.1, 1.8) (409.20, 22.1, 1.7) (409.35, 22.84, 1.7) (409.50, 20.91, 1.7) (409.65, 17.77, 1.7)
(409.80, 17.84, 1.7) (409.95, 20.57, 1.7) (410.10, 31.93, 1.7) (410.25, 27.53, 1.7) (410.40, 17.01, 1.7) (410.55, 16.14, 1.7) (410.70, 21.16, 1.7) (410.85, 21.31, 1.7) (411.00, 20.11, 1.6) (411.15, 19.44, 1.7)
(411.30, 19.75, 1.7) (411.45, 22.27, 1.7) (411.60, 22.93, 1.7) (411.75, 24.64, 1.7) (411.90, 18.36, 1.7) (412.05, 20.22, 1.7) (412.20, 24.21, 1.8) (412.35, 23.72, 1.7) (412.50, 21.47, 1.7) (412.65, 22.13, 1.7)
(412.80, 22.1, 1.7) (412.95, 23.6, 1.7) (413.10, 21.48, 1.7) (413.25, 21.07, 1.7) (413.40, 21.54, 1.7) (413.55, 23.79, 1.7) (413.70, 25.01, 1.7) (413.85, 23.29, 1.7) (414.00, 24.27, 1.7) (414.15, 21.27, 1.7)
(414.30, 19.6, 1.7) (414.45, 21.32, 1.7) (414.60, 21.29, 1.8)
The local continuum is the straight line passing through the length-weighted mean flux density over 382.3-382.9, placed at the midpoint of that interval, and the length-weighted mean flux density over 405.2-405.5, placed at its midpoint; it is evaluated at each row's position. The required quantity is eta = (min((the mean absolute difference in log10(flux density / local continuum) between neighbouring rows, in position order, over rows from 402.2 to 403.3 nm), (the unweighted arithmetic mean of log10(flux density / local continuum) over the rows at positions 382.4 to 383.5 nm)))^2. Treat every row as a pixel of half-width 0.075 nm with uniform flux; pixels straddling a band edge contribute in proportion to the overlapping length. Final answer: 0.0044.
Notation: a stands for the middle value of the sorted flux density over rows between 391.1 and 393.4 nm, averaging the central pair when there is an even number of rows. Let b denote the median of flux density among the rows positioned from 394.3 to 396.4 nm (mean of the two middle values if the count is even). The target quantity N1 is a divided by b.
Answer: 0.99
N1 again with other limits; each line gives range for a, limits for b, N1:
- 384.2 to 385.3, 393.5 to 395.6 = 0.95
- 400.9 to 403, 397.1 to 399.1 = 1.14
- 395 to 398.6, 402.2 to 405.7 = 0.85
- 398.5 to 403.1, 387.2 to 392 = 1.10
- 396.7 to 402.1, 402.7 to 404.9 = 0.95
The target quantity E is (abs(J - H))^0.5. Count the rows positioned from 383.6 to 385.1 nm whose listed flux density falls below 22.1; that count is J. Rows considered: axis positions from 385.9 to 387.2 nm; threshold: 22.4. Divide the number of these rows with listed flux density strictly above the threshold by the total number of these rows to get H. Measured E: 2.89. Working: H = 0.67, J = 9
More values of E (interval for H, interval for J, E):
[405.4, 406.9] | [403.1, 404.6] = 1.67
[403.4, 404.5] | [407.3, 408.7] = 2.56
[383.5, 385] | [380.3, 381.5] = 1.41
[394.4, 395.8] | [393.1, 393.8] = 2.16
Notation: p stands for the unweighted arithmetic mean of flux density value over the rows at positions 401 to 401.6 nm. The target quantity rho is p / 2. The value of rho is 11.9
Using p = 24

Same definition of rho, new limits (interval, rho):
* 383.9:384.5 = 8.6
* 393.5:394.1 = 9.6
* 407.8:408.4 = 10.7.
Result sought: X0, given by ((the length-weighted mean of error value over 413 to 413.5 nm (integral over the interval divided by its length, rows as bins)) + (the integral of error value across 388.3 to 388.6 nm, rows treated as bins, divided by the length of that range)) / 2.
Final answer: 1.85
